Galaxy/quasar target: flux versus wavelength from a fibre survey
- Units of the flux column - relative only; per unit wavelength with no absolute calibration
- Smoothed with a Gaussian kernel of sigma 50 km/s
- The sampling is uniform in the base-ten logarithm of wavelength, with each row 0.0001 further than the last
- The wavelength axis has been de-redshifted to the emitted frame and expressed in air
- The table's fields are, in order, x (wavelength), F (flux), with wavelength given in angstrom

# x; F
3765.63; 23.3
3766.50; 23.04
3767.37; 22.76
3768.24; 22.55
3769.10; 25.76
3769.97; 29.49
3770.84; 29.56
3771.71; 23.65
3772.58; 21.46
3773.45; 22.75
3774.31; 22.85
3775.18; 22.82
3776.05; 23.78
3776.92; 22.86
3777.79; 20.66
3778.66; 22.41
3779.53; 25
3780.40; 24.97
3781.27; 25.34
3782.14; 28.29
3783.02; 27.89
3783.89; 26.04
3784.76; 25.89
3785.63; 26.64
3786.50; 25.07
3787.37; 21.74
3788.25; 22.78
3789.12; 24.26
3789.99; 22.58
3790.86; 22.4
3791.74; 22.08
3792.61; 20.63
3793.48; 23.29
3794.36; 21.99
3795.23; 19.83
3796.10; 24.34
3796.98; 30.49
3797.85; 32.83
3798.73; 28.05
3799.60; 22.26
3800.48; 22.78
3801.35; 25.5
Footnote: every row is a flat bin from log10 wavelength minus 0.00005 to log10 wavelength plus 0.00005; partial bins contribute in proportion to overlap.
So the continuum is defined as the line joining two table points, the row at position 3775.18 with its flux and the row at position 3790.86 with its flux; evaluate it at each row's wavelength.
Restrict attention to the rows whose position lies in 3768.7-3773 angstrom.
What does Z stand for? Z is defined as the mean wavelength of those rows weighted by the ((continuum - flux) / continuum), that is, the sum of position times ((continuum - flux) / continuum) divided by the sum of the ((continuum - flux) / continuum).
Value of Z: 3770.0 angstrom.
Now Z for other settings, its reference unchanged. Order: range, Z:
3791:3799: 3798.2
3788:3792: 3788.7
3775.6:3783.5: 3781.9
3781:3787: 3783.7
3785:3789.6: 3786.6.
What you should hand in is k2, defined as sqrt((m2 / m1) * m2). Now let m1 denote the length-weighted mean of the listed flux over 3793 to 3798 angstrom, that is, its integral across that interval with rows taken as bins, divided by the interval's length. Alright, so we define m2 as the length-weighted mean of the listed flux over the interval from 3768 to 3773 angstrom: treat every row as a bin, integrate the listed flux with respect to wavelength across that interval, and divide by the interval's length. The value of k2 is 5.1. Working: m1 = 25.0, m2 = 25.5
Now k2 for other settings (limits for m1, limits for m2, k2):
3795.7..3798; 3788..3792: 4.3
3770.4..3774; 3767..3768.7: 4.6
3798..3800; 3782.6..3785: 5.2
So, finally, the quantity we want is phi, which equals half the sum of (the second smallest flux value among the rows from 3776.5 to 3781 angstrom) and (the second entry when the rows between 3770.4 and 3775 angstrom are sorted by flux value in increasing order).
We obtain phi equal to 22.6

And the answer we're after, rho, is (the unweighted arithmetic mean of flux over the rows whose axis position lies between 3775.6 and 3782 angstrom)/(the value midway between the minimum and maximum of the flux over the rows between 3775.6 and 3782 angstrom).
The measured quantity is 1.02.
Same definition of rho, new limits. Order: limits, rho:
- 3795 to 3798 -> 1.02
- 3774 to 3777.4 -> 0.99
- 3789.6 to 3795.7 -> 1.01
